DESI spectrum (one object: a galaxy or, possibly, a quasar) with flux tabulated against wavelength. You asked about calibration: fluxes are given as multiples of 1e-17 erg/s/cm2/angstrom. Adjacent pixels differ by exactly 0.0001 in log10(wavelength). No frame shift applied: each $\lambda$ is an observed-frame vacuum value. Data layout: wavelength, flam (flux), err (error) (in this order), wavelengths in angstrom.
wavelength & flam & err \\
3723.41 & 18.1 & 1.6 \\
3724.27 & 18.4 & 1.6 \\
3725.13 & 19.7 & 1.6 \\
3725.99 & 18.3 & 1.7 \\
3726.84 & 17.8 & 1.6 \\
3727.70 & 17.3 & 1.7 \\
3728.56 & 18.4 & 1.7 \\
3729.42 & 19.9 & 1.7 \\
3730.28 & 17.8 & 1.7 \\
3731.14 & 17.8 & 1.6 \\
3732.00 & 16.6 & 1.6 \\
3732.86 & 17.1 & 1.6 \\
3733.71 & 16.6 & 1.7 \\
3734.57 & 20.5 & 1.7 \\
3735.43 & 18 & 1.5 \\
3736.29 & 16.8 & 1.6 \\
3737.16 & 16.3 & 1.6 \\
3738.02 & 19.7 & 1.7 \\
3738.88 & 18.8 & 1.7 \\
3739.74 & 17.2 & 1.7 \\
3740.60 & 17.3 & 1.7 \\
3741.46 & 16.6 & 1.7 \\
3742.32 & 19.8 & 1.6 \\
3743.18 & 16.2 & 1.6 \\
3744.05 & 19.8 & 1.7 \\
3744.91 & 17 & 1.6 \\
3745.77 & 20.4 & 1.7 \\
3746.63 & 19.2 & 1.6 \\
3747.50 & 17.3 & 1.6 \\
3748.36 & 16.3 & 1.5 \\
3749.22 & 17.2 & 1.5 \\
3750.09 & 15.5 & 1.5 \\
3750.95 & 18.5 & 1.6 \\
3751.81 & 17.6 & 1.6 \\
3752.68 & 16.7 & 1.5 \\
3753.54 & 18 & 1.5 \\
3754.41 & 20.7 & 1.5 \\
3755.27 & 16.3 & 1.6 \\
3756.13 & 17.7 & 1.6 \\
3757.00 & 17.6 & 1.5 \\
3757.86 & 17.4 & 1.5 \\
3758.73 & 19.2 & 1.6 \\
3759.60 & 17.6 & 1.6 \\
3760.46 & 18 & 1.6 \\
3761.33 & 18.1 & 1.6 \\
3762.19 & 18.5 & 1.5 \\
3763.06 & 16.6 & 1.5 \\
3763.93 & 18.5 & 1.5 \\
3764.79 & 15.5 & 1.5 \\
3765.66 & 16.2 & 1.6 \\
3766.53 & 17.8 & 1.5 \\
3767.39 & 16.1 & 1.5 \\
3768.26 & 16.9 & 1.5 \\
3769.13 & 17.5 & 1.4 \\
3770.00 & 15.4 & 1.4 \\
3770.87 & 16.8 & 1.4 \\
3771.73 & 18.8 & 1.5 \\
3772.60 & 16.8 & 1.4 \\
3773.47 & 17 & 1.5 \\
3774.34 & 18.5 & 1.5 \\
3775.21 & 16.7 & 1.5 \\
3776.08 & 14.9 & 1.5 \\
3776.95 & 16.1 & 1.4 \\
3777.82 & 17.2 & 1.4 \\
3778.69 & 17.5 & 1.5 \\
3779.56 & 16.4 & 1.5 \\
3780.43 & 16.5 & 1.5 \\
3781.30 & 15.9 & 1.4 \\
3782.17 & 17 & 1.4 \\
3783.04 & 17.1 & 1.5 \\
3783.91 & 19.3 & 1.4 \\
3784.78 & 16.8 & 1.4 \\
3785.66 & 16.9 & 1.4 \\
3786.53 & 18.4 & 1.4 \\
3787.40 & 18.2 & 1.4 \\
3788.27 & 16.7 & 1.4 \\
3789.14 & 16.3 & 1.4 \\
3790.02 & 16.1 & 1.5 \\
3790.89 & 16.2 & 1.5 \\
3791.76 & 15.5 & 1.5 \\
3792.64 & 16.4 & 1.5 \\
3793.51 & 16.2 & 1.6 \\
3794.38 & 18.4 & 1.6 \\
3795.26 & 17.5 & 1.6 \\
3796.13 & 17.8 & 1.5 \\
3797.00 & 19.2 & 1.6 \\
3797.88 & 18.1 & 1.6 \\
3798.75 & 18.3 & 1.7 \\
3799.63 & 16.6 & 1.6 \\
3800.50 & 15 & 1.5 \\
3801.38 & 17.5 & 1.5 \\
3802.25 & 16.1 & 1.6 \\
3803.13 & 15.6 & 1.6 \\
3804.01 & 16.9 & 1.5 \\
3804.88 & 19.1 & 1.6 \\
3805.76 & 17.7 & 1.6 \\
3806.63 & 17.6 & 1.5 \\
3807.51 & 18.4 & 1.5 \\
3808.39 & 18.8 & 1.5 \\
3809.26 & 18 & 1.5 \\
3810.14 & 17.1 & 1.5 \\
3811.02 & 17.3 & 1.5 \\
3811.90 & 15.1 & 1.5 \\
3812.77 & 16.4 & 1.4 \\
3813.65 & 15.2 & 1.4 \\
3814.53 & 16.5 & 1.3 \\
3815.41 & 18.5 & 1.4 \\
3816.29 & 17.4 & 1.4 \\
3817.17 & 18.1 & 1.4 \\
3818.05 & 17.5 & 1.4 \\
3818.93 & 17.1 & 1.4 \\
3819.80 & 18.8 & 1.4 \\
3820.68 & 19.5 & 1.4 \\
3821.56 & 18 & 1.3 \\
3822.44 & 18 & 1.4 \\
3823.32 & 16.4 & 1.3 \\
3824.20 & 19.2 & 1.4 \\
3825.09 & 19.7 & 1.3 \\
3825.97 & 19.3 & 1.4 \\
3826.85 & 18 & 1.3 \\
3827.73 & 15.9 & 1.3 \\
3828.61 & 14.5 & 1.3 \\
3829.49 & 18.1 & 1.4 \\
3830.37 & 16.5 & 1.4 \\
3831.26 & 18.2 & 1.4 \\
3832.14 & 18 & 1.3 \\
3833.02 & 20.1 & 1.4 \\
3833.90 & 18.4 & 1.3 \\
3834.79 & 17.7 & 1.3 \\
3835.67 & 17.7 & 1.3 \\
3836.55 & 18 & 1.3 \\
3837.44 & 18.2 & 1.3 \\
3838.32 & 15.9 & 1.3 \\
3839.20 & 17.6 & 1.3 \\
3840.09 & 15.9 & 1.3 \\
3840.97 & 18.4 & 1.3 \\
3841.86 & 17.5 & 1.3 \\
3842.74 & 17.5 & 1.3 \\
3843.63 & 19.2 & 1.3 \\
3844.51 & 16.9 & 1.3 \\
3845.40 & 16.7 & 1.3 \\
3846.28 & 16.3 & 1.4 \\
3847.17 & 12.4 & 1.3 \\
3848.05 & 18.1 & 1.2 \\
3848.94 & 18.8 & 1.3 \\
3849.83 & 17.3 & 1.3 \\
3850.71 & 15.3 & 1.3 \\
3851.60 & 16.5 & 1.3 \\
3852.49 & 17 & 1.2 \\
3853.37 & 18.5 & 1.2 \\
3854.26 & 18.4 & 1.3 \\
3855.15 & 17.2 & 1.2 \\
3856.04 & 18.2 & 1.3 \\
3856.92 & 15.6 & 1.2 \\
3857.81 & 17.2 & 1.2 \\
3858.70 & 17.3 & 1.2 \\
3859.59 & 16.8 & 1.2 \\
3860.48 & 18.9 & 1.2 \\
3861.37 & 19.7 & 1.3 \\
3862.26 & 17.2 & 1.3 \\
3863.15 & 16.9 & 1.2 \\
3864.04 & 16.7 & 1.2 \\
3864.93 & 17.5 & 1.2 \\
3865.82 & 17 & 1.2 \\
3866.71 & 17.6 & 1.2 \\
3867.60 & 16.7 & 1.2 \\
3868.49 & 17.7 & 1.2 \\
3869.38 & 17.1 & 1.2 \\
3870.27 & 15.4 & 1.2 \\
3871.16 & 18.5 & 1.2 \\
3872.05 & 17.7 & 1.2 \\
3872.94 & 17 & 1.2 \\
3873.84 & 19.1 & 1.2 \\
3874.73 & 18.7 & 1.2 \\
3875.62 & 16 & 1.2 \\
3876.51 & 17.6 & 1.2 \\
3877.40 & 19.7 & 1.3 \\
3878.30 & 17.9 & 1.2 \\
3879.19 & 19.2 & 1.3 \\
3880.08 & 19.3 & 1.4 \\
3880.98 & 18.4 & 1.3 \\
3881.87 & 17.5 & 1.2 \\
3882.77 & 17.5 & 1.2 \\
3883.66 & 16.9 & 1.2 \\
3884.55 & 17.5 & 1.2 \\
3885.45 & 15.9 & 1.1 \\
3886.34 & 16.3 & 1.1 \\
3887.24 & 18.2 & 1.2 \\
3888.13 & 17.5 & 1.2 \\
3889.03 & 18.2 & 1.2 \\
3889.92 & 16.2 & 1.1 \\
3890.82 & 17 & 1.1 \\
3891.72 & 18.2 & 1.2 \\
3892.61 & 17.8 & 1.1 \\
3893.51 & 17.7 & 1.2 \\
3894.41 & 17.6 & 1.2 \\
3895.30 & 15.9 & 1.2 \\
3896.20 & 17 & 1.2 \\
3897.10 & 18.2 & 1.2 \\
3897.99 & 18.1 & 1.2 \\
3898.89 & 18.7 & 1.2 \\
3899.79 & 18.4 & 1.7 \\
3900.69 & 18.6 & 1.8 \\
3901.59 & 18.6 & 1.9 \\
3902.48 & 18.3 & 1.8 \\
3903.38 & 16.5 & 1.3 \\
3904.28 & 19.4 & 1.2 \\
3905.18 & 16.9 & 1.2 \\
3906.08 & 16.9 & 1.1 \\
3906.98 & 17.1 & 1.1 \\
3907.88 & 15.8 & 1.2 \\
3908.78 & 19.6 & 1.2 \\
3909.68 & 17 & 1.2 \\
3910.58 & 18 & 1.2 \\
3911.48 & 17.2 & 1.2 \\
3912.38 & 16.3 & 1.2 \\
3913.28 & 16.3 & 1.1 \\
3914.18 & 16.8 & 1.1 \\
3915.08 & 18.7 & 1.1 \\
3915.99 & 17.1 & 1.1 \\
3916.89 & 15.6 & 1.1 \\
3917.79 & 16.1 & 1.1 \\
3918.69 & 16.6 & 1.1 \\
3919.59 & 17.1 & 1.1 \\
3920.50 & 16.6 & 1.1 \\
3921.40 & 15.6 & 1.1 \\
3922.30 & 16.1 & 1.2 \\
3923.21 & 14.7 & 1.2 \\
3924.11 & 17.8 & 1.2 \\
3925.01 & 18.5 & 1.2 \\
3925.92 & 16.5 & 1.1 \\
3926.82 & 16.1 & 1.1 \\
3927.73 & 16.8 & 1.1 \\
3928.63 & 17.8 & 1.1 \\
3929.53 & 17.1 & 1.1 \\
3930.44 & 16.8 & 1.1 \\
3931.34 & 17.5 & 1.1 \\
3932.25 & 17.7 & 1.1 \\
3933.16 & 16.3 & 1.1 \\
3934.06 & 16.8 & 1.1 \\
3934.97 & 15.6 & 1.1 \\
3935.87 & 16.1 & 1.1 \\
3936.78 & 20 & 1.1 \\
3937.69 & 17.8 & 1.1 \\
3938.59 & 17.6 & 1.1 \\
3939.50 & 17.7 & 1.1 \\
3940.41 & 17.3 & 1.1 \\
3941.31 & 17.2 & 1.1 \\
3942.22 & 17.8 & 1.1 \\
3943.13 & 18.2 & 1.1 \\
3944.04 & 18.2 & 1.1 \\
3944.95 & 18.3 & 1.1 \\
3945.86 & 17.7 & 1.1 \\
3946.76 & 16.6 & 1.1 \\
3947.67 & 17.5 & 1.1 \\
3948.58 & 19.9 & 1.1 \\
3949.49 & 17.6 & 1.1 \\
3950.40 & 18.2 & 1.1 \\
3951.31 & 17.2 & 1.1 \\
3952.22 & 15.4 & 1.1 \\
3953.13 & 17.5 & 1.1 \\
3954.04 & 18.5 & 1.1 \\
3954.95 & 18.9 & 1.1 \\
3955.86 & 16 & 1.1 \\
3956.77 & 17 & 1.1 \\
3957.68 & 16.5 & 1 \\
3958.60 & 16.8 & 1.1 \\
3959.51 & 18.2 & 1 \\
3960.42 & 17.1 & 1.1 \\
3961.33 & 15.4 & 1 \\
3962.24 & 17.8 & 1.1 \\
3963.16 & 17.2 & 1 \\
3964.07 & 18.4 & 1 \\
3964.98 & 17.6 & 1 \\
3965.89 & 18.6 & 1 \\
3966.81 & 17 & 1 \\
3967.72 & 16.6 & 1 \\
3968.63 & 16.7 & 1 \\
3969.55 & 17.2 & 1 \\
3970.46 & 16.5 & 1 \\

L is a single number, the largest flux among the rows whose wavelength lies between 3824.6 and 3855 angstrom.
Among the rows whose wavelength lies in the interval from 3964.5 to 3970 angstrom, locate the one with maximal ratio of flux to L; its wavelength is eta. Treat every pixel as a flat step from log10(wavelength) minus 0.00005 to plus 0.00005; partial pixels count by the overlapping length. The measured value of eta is 3965.89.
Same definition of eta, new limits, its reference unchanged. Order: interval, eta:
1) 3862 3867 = 3866.71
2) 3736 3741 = 3738.02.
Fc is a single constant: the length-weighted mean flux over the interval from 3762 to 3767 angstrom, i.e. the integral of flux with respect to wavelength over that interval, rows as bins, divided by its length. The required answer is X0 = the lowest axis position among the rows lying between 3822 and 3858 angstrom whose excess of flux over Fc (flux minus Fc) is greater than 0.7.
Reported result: 3822.44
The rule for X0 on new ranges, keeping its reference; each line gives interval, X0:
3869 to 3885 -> 3871.16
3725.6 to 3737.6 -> 3725.99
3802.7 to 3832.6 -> 3804.88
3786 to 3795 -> 3786.53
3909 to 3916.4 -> 3910.58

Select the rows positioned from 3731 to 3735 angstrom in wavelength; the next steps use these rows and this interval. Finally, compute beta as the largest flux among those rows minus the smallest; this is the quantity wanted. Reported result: 3.9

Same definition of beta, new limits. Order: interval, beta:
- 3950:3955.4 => 3.5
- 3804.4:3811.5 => 2.0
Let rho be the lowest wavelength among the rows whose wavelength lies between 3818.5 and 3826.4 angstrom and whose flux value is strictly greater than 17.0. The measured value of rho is 3818.93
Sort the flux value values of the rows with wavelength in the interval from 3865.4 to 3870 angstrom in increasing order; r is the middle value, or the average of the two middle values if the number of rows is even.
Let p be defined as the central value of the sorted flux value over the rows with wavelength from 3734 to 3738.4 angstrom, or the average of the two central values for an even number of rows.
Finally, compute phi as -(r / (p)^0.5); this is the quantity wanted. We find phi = -4.03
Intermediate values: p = 18.0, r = 17.1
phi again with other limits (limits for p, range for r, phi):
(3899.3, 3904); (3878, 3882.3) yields -4.29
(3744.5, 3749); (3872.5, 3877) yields -4.23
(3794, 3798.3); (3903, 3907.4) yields -3.97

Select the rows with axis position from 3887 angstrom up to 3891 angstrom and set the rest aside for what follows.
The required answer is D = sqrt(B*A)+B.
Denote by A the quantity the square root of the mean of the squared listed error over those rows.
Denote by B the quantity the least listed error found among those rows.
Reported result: 2.2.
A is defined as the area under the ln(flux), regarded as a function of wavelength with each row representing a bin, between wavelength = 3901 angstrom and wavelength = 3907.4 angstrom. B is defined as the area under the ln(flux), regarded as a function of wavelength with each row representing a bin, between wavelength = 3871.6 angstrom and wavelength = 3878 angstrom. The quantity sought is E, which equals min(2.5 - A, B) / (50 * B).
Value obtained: -0.0172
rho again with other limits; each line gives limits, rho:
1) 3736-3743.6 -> 3738.02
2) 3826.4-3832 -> 3826.85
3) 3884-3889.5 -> 3884.55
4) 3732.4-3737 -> 3732.86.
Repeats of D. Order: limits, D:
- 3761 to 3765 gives 3.0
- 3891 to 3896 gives 2.2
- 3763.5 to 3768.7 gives 3.0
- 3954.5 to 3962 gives 2.0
